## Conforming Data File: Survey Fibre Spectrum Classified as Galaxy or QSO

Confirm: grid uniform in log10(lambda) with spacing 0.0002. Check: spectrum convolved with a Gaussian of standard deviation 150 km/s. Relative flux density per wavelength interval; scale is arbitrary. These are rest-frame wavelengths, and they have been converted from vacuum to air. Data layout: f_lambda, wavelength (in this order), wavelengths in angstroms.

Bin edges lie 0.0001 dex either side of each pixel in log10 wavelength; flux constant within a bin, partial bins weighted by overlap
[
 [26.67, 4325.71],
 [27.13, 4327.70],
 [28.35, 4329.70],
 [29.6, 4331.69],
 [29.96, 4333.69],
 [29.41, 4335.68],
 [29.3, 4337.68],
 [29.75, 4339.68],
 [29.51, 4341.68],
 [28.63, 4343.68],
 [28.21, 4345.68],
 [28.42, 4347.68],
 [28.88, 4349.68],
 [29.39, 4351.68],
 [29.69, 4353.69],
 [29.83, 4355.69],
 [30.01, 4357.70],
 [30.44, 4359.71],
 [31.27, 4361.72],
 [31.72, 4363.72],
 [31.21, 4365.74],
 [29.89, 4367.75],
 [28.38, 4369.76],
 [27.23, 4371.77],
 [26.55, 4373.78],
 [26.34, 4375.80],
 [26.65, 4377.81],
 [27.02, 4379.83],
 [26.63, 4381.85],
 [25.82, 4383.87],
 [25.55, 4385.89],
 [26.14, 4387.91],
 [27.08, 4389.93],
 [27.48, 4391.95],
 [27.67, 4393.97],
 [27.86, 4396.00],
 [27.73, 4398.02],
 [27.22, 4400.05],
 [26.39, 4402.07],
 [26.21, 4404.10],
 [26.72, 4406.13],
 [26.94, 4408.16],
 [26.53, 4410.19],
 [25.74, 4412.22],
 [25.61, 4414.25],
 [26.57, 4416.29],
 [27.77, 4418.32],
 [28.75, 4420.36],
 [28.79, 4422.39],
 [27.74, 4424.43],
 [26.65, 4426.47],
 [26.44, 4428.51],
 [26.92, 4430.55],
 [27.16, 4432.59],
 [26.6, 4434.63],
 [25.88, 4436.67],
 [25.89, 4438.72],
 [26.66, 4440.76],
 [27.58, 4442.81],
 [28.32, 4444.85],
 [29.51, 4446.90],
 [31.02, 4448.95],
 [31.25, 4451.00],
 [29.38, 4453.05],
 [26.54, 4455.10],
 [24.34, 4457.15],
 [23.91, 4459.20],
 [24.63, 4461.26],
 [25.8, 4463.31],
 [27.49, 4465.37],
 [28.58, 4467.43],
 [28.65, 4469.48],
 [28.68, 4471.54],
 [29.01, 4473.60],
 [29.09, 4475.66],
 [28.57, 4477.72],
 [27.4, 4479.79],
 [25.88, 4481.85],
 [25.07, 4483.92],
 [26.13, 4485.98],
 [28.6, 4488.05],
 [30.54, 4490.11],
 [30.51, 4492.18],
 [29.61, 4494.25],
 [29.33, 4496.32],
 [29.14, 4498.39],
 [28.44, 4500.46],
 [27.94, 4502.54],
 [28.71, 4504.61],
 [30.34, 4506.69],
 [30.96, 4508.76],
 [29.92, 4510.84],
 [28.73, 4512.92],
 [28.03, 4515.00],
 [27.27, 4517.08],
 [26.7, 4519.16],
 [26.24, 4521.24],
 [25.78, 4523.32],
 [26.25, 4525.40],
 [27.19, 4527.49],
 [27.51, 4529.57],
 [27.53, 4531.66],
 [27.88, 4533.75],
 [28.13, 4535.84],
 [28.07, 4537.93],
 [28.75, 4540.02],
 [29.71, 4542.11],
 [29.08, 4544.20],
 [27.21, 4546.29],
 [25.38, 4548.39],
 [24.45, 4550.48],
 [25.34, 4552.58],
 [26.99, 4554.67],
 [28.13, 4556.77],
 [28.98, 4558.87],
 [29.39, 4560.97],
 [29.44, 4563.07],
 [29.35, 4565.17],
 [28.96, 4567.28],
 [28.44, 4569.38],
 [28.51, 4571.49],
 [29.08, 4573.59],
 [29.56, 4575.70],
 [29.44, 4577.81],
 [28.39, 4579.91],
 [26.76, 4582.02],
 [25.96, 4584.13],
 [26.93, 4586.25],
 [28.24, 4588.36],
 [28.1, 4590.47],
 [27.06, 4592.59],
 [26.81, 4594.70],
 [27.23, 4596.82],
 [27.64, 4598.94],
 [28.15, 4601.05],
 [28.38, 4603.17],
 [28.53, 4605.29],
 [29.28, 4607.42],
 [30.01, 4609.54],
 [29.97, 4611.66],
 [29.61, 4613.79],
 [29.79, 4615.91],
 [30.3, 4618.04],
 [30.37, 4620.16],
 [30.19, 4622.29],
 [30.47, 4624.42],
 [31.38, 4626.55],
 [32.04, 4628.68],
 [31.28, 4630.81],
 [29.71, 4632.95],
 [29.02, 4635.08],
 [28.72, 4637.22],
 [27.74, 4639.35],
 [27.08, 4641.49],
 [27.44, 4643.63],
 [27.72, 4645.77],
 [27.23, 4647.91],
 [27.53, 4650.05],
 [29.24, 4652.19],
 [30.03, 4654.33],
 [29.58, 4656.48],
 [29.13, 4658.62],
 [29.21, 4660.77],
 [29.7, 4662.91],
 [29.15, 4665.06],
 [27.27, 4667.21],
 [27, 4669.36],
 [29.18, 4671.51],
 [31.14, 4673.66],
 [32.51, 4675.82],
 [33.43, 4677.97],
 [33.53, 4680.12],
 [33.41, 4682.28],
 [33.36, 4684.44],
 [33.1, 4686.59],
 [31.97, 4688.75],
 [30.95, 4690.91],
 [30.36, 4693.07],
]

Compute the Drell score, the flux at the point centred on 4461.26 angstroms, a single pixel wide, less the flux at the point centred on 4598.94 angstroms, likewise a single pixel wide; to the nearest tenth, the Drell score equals -3.0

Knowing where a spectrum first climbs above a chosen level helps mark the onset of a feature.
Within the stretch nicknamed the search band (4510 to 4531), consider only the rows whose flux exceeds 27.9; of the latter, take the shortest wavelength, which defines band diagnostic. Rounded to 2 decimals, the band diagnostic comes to 4510.84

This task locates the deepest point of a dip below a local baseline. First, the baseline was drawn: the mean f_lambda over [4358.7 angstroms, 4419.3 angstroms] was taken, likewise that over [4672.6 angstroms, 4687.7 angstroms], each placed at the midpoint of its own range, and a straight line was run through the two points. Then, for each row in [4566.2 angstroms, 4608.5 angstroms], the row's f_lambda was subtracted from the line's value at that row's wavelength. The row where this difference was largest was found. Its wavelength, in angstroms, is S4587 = 4584.13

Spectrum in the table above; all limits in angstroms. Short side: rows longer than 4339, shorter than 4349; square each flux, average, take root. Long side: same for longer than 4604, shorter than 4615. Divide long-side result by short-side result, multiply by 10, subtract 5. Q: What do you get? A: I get 5.2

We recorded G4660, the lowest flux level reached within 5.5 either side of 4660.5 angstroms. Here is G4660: 29.13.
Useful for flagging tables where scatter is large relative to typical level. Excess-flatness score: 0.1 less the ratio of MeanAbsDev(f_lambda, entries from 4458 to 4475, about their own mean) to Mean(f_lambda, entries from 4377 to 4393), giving 0.035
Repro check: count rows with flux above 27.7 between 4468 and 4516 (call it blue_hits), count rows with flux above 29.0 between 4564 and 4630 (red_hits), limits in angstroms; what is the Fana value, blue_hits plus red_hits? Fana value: 34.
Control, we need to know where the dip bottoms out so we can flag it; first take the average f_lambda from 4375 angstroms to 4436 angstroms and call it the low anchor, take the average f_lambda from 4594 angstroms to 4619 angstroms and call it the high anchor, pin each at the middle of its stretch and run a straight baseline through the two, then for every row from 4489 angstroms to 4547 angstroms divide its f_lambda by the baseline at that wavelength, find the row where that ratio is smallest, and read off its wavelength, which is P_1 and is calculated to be 4523.32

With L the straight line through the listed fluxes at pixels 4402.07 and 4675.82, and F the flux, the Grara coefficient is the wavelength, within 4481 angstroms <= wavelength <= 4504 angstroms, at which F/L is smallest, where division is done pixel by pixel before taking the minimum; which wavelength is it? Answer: 4483.92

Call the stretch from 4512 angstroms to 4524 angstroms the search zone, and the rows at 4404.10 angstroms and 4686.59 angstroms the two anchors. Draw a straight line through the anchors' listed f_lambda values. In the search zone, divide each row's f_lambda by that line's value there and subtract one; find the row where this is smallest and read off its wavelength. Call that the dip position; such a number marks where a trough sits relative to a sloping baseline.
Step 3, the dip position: 4523.32 angstroms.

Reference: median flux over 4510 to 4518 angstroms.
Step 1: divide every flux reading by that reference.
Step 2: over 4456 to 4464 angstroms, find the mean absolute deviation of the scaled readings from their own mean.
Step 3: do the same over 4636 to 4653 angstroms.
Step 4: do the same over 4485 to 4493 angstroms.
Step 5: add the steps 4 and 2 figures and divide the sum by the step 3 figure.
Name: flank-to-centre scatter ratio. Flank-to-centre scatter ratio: 3.8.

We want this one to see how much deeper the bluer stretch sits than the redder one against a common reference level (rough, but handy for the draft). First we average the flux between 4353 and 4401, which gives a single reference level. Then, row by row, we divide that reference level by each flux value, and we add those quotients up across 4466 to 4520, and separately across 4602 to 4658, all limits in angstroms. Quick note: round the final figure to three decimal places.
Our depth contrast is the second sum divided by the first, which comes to 0.972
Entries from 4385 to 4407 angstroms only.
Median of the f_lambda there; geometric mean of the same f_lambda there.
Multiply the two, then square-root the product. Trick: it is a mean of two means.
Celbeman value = 27.0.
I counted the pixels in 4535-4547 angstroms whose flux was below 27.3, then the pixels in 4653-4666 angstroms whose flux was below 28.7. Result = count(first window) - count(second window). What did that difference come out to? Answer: 1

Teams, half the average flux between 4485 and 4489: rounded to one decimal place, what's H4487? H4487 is 13.7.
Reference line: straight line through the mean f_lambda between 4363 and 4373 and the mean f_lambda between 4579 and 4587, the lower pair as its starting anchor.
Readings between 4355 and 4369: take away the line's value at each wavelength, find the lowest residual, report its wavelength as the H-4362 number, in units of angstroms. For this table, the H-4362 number 4355.69 angstroms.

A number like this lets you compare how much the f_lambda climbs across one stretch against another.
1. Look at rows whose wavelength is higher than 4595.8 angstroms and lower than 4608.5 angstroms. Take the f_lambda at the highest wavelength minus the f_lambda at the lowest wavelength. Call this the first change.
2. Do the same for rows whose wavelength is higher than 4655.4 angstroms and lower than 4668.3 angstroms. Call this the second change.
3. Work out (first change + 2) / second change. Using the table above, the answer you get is -1.8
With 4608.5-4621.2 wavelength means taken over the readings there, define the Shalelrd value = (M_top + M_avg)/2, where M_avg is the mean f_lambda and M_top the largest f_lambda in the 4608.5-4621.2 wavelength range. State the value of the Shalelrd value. 30.2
